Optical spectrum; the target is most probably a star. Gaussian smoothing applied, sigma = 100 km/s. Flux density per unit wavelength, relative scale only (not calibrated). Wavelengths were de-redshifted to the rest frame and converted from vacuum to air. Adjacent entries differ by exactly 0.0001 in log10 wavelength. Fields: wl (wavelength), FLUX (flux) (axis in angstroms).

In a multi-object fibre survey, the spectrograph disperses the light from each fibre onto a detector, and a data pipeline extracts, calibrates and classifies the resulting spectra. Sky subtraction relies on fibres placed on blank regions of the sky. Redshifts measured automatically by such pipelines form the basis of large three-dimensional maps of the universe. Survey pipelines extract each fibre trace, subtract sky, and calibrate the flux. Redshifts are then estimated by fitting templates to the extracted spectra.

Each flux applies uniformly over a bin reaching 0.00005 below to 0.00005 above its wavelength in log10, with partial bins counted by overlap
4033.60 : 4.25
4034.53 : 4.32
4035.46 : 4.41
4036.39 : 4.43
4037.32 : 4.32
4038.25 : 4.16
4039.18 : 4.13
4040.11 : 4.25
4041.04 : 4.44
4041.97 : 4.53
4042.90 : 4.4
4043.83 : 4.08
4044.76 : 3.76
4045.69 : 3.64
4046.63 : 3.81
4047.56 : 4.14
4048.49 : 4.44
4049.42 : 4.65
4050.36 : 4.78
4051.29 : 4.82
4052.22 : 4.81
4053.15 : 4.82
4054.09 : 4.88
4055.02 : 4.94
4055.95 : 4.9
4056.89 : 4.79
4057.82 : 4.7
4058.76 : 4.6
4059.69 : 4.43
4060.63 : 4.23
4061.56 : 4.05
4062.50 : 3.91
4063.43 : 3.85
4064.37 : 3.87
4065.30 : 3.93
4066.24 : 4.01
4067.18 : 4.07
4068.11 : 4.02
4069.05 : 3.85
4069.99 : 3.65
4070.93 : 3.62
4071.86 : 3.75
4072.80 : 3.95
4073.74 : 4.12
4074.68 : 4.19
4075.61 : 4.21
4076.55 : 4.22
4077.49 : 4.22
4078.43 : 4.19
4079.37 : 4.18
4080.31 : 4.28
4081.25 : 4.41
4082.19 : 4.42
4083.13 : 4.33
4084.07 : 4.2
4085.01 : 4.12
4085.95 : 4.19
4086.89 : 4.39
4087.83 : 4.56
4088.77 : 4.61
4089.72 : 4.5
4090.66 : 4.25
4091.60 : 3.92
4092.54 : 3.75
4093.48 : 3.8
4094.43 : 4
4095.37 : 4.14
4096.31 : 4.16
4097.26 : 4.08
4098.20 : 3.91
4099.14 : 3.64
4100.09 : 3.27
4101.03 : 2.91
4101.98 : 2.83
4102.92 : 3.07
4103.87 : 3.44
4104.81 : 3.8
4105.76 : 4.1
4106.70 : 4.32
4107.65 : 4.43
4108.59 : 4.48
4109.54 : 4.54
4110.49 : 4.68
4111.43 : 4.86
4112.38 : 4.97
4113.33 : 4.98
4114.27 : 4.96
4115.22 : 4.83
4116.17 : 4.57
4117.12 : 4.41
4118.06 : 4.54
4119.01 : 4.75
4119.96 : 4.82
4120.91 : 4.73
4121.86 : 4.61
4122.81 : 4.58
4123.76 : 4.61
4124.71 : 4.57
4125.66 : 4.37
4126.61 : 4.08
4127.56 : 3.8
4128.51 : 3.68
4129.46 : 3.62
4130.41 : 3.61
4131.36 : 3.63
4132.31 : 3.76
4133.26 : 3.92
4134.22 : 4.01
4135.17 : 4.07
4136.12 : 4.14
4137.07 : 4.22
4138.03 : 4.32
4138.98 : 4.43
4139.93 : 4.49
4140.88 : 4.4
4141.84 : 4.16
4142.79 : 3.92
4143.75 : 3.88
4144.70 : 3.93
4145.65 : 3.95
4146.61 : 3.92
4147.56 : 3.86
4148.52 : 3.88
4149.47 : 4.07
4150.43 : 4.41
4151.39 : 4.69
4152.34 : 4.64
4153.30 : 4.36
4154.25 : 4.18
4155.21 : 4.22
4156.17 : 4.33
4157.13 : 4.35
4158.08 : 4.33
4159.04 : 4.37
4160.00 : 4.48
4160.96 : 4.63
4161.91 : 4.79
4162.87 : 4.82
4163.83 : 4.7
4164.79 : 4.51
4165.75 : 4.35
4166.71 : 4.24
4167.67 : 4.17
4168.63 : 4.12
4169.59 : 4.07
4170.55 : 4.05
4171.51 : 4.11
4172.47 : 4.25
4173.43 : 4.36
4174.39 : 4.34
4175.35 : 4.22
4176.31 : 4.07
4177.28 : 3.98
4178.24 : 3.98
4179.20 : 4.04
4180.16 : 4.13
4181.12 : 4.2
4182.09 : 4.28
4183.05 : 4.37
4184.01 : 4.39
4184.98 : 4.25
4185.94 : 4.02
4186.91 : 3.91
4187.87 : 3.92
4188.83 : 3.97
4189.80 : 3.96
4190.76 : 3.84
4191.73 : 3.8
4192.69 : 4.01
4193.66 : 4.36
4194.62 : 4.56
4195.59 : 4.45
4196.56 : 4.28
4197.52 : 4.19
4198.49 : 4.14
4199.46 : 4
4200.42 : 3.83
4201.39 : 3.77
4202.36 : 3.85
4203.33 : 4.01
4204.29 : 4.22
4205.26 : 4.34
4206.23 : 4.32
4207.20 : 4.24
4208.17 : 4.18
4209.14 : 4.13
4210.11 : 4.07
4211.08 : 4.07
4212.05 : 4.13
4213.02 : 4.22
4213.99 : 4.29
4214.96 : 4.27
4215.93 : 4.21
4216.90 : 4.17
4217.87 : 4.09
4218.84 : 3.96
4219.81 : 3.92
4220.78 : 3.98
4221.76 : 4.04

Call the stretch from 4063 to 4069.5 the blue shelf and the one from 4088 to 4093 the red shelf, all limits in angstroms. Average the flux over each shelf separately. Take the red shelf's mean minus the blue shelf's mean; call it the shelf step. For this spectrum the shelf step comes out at 0.3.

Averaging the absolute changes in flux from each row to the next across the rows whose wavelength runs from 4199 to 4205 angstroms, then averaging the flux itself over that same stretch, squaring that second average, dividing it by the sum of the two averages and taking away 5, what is -1.2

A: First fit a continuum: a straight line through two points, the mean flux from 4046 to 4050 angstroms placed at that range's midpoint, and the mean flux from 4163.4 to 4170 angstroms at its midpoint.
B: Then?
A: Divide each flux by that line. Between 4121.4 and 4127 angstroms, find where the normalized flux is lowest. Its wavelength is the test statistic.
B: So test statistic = 4126.61 angstroms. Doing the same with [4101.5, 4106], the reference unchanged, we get 4101.98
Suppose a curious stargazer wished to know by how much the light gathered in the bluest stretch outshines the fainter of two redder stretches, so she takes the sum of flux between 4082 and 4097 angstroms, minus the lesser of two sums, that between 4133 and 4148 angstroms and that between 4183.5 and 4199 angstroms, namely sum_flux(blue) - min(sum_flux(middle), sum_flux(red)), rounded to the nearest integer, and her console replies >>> 2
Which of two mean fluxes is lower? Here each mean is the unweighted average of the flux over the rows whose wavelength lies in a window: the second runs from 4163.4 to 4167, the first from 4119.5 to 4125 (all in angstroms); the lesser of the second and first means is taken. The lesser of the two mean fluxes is 4.45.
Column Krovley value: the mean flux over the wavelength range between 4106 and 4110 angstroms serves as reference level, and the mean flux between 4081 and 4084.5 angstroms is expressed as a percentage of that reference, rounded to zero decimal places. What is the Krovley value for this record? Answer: 98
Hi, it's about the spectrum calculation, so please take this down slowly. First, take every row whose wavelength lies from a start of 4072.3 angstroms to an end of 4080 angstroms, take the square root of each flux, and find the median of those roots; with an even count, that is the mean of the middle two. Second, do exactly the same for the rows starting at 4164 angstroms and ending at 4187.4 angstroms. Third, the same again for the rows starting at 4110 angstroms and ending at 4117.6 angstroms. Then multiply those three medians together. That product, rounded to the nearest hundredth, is 9.22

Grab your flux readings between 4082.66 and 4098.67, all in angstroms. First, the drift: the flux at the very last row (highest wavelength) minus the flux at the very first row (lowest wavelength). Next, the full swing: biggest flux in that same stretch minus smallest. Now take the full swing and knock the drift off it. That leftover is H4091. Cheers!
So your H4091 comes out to 1.3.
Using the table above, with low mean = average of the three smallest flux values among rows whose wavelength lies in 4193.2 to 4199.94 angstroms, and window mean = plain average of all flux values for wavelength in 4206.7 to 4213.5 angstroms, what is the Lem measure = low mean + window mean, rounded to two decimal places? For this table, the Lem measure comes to 8.26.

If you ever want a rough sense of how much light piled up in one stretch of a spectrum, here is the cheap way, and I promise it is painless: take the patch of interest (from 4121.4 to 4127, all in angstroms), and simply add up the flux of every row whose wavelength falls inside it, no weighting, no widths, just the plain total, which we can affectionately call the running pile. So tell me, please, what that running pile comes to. 27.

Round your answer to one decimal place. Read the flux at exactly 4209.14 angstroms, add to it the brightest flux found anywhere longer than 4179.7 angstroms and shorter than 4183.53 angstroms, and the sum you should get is 8.5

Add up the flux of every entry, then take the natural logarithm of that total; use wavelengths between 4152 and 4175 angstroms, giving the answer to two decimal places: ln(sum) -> 4.65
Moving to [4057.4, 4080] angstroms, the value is 4.58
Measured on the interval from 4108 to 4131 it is 4.68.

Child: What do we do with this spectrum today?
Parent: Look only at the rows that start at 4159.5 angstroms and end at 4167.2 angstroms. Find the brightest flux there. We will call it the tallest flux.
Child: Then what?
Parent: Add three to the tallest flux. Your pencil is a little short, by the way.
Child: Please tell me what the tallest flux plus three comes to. 7.8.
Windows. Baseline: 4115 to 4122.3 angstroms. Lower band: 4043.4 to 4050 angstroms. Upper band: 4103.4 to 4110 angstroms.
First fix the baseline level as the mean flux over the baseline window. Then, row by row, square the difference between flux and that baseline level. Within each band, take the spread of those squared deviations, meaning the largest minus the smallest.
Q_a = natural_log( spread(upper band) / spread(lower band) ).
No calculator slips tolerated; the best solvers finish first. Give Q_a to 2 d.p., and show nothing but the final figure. 0.35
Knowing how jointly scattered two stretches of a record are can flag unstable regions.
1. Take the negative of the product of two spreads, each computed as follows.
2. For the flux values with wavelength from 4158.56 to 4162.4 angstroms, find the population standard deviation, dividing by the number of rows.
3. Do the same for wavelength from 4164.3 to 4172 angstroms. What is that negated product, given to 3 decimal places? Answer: -0.023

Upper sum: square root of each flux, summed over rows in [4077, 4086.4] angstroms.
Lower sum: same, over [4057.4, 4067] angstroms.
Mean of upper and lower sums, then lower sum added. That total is 40.9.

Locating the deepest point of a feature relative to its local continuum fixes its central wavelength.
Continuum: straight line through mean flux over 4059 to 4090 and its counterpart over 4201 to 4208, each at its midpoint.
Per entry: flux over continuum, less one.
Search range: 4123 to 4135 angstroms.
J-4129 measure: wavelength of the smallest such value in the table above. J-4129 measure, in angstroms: 4130.41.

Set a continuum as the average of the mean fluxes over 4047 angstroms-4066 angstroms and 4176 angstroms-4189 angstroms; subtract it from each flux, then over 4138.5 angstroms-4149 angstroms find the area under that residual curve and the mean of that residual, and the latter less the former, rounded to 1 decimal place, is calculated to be 2.1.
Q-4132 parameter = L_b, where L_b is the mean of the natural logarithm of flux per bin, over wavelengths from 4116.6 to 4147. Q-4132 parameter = 1.43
